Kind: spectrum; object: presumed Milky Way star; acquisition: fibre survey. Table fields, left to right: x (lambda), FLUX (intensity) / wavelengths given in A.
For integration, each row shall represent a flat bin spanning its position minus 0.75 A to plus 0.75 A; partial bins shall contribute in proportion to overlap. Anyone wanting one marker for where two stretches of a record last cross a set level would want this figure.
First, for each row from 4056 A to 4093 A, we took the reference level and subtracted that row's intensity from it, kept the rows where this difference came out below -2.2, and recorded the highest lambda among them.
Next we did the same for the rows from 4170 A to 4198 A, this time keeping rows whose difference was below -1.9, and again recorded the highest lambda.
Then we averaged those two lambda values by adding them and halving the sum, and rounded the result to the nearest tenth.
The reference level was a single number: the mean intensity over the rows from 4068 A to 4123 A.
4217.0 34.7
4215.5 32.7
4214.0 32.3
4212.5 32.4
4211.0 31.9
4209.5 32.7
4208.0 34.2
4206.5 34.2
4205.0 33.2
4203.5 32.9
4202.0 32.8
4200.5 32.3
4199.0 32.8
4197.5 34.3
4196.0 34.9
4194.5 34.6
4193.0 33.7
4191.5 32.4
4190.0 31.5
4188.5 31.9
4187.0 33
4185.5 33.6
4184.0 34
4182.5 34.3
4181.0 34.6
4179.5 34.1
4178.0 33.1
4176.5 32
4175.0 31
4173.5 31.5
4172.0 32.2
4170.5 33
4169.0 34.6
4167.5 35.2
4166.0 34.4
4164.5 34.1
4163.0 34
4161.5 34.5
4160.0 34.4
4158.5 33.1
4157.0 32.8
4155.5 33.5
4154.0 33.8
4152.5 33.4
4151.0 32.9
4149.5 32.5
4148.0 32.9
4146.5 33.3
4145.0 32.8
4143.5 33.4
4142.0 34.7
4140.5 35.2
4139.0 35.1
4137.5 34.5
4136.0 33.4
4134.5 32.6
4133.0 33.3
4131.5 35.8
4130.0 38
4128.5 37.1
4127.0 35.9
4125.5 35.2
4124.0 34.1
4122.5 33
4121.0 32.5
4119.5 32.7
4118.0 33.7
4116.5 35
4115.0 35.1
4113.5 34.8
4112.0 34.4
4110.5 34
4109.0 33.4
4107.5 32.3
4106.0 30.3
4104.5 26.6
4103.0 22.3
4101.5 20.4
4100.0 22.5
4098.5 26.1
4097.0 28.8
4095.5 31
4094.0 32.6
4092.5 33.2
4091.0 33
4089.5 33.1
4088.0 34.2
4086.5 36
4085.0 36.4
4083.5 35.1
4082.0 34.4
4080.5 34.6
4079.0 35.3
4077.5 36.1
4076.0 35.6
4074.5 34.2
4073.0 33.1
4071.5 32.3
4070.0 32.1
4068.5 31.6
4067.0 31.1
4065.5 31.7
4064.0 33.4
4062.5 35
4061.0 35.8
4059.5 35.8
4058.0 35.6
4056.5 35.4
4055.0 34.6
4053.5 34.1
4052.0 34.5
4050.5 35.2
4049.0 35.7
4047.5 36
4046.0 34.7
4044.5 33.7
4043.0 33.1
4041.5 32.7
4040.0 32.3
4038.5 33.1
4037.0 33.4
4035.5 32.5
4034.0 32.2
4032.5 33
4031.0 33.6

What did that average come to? 4142.0 A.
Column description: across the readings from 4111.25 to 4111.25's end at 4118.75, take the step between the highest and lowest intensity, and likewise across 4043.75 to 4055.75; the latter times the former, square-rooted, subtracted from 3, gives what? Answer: 1.2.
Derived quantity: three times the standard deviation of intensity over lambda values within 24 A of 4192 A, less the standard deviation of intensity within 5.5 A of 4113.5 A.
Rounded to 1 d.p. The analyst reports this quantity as 2.5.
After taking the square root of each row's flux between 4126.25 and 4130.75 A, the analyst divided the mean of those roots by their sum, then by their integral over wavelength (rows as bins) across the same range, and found 0.012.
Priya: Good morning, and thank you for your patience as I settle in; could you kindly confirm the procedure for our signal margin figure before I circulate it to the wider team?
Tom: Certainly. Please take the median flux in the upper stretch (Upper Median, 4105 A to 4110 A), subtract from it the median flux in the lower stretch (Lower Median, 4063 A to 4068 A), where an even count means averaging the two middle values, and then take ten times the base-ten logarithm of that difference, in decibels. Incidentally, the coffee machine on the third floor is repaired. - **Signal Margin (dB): -2.2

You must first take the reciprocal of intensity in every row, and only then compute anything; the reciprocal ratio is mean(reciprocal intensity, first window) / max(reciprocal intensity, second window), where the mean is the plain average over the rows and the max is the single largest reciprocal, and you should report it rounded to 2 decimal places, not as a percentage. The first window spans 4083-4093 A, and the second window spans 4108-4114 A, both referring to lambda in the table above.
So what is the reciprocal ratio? 0.97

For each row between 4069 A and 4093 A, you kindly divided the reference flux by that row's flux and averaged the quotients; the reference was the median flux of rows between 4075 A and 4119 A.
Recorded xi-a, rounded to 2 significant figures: 0.98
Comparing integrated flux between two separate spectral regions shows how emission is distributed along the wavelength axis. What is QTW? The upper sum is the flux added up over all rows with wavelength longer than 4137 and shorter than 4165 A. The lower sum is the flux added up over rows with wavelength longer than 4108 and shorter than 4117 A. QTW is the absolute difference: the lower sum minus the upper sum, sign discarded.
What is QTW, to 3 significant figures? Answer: 434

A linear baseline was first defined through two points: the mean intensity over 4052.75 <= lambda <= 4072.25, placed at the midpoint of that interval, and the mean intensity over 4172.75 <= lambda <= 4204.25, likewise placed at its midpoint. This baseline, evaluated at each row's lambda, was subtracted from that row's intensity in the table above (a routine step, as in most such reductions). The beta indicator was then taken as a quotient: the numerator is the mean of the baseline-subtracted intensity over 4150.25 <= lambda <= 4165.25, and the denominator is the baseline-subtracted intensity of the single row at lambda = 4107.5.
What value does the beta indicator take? -0.32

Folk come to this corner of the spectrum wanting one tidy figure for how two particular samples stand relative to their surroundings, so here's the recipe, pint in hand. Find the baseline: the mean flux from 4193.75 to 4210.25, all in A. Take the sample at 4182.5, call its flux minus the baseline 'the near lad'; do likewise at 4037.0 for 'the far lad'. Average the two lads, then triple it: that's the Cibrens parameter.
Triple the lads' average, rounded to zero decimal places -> 1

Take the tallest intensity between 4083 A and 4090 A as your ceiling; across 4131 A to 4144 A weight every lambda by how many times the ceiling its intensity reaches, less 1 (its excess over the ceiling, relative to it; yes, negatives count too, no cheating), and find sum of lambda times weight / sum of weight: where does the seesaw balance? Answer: 4137.4 A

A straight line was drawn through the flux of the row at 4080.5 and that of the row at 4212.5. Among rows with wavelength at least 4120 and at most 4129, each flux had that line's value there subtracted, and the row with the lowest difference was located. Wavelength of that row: 4121.0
